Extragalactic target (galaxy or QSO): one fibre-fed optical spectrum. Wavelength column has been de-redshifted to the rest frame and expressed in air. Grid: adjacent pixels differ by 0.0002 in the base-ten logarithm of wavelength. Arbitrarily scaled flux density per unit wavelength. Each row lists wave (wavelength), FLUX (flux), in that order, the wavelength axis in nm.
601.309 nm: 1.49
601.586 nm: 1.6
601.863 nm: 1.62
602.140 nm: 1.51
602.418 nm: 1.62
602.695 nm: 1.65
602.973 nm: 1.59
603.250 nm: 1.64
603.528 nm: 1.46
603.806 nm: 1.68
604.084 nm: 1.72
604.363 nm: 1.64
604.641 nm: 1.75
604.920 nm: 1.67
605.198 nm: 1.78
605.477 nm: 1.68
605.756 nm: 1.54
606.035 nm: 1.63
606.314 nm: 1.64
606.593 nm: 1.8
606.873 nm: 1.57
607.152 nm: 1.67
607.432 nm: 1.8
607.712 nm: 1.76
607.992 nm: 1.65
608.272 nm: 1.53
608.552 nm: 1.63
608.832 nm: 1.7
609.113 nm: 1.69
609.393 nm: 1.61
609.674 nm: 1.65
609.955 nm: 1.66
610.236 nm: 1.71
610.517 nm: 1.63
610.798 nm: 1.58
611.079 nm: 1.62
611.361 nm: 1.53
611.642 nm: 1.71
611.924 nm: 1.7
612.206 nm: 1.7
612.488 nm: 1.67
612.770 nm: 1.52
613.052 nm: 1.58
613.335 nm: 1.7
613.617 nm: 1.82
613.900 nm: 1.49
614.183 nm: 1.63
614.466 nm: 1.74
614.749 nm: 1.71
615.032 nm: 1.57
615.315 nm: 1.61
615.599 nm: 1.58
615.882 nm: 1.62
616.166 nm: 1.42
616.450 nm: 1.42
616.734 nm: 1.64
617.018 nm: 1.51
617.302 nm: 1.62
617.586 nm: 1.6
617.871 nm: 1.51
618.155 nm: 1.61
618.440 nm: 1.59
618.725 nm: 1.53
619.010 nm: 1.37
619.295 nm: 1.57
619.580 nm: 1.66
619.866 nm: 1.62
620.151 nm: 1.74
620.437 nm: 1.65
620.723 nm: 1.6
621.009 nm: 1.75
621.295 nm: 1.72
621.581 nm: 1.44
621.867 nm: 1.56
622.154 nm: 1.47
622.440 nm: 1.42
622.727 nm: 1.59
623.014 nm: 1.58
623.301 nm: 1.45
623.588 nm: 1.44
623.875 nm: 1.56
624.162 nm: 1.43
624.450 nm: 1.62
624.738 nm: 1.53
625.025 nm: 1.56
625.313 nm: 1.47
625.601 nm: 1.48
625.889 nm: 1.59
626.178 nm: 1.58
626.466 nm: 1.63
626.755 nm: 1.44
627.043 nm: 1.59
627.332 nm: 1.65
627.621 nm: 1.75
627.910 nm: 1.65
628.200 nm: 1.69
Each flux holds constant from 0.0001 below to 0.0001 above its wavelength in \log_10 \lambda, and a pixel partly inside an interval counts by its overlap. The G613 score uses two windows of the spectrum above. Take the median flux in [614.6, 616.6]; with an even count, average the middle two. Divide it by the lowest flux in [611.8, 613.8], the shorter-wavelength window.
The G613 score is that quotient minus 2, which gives -0.96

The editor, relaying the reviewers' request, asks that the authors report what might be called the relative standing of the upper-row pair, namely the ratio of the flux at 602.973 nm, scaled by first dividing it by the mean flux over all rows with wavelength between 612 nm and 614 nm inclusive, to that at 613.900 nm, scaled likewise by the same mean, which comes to 1.07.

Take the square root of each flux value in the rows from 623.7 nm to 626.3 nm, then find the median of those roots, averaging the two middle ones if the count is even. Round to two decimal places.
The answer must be 1.25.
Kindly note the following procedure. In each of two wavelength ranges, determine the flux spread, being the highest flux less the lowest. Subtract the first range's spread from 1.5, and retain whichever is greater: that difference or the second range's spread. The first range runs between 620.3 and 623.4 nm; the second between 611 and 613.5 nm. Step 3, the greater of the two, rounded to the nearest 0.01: 1.17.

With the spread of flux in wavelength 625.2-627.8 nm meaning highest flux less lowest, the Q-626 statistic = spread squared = 0.096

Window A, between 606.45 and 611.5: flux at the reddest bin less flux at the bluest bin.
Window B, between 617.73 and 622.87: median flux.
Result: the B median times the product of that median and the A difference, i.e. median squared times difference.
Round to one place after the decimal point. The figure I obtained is -0.7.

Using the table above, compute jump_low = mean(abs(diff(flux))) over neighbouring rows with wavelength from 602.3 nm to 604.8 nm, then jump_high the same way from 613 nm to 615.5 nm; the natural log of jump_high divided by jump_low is 0.29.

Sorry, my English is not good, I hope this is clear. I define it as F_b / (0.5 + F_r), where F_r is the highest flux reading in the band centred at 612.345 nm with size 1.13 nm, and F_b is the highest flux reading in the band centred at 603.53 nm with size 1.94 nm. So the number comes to 0.782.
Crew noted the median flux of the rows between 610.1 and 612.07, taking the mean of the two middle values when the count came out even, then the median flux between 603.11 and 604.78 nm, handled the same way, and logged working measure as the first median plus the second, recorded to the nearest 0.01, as 3.29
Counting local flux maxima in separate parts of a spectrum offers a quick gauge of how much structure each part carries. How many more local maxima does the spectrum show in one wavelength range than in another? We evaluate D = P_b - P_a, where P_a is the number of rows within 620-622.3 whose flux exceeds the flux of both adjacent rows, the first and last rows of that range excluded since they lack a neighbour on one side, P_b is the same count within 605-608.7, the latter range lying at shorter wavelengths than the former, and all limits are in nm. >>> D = 0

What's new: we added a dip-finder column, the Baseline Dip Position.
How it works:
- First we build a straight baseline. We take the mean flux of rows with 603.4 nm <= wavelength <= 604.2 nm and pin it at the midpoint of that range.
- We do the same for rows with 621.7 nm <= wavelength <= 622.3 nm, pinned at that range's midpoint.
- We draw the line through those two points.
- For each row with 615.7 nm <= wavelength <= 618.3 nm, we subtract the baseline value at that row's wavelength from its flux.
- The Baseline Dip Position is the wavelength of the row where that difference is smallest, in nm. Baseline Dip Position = 616.166 nm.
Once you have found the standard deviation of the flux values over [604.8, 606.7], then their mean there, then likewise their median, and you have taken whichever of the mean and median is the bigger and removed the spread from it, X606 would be 1.59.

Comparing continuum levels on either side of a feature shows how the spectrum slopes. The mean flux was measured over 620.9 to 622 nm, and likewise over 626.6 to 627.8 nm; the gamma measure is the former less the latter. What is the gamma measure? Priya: 0.01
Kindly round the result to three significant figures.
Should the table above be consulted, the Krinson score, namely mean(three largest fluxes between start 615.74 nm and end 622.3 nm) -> 1.74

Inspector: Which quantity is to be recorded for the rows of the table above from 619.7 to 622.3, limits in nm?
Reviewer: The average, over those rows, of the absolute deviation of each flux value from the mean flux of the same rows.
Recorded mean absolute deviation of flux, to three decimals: 0.088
